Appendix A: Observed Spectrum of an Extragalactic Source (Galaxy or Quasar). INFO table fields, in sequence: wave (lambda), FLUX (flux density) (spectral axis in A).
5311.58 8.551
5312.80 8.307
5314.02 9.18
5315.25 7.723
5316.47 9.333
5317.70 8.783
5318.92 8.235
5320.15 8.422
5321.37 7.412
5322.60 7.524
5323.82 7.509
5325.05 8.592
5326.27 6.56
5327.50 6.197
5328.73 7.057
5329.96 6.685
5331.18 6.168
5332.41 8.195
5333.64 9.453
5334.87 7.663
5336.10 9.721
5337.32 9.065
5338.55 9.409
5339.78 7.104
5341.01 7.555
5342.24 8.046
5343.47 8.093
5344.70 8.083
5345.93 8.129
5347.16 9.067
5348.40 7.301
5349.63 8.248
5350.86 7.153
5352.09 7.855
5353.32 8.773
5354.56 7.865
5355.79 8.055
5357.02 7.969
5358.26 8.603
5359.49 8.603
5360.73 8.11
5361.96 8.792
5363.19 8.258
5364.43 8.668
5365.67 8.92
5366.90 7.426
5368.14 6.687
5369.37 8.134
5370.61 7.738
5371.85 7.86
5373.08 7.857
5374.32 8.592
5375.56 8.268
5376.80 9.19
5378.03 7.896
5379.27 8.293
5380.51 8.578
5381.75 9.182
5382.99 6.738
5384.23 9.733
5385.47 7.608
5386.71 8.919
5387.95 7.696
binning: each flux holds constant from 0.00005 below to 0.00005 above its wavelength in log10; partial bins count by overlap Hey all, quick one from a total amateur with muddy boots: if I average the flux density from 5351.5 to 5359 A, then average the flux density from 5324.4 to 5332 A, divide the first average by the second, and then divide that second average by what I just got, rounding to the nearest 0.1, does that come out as 5.8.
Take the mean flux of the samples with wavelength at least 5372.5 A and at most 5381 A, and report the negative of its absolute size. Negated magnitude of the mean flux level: -8.38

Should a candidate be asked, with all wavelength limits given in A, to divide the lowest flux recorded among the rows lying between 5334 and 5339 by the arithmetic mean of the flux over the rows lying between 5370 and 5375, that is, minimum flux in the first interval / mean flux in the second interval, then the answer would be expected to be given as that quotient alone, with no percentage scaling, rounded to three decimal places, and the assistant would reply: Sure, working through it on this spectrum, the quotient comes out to 0.956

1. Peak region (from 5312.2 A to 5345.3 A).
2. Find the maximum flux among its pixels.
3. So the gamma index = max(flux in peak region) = 9.721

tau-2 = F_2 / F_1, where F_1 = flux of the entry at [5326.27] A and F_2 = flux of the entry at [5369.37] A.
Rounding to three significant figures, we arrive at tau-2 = 1.24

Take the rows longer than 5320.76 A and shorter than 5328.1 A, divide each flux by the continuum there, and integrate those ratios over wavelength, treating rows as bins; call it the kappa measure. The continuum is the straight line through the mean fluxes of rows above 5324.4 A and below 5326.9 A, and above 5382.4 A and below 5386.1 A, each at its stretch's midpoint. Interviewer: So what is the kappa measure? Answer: 7.10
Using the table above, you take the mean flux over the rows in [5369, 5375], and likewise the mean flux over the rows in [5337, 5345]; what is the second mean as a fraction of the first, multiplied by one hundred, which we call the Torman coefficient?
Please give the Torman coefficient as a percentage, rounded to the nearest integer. 102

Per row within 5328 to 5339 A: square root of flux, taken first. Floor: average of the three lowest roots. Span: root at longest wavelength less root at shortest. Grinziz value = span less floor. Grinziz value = -2.16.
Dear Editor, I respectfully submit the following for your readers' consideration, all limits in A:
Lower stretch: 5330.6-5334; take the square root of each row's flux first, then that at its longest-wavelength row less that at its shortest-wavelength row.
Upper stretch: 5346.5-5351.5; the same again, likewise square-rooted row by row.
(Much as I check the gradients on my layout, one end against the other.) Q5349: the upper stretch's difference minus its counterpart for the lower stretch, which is -0.93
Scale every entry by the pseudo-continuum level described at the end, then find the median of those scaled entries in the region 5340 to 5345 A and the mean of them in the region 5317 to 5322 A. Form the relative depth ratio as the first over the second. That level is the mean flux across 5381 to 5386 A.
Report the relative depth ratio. 0.98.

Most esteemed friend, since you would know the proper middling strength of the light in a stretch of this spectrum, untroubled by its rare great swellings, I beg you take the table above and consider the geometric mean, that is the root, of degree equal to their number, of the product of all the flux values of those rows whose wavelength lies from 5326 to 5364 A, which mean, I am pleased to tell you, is 7.94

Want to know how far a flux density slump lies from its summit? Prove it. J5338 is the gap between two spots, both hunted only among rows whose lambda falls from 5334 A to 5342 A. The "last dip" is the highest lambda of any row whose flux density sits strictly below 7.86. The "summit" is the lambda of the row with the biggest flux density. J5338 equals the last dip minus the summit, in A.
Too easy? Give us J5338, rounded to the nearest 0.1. 4.9 A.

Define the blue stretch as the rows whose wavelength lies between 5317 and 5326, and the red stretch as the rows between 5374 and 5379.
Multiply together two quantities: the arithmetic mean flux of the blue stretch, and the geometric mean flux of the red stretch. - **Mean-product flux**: 68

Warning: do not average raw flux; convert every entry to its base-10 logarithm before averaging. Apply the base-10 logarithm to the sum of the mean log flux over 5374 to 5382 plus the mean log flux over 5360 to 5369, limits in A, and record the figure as 0.265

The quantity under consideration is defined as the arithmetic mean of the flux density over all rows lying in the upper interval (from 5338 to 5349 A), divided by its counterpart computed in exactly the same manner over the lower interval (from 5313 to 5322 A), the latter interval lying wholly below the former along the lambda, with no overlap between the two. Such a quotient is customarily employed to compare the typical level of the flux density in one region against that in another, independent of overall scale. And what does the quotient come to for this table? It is 0.96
